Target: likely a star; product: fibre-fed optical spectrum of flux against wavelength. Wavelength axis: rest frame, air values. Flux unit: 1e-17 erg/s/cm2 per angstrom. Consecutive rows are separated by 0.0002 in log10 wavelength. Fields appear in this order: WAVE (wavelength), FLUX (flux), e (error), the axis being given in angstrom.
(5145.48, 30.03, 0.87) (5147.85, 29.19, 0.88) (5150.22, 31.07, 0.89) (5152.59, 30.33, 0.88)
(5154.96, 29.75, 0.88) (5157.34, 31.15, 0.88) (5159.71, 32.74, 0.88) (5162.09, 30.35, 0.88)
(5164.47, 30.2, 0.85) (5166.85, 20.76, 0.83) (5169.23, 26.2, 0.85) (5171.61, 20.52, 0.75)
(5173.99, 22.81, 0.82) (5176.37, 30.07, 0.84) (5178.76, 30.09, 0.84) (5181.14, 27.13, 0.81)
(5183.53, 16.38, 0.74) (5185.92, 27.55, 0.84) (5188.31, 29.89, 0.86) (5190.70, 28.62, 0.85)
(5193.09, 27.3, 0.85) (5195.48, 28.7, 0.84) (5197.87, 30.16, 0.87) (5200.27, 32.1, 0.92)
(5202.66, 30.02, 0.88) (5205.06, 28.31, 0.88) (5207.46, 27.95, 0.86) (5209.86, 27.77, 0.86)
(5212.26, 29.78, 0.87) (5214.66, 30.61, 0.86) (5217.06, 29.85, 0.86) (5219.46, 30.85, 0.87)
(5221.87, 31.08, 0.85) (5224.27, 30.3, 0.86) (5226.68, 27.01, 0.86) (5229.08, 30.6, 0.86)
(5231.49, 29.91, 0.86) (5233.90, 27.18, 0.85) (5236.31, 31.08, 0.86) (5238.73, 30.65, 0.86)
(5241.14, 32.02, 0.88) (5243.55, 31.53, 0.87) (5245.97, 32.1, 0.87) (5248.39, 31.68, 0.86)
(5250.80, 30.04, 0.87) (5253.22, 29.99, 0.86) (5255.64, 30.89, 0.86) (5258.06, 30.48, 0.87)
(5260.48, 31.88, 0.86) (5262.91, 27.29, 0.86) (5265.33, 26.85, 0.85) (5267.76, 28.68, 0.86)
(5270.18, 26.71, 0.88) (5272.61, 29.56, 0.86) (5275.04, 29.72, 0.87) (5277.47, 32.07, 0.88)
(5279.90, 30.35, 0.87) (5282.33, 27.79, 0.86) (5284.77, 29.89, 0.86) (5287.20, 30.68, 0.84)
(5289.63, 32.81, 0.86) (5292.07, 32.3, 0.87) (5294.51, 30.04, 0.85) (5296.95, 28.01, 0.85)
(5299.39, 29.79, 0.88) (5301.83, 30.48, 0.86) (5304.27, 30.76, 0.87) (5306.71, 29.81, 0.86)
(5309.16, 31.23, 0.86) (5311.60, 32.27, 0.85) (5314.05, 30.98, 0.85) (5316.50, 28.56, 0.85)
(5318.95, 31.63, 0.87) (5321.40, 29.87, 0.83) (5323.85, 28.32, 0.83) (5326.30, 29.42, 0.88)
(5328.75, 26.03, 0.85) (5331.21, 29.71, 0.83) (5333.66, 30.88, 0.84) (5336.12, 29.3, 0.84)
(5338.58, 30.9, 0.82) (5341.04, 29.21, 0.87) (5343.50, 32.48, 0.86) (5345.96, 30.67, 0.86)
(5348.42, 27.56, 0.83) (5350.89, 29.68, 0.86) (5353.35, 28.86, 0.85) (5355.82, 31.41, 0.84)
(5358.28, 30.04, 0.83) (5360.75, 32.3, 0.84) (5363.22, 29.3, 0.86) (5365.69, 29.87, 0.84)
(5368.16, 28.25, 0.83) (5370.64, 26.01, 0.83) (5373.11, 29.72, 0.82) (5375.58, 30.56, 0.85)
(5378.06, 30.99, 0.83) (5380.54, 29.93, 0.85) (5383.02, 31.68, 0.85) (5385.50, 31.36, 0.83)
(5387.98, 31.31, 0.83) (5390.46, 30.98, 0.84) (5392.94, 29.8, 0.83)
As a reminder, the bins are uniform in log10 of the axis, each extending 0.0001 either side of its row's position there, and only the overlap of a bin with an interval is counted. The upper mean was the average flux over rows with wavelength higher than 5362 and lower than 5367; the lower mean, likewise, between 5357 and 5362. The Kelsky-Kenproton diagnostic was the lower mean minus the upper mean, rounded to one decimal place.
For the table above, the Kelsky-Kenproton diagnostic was 1.6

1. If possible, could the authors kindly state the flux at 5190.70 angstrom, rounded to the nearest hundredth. 28.62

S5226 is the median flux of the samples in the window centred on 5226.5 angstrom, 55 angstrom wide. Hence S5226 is 30.3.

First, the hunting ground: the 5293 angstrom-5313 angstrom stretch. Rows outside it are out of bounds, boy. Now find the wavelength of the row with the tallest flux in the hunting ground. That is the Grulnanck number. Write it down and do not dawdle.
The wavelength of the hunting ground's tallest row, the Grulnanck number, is 5311.60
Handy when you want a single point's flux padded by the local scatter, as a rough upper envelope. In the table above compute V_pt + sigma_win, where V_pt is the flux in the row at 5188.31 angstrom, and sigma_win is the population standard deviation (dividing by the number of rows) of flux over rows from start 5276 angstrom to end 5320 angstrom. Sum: 31.3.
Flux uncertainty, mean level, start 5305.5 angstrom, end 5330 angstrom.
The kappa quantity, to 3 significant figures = 0.853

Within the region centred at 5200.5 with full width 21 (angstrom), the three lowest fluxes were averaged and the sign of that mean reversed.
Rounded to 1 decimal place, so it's -27.7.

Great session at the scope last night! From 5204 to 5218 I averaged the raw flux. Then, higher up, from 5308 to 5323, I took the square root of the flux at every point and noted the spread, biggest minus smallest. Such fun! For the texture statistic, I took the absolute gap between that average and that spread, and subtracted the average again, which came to -0.34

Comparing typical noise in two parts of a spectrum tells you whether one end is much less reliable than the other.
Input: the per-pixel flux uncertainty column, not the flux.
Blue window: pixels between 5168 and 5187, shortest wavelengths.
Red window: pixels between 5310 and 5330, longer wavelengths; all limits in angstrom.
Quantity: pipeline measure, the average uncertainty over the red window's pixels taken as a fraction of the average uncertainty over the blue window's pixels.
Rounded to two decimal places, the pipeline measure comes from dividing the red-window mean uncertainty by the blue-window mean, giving 1.05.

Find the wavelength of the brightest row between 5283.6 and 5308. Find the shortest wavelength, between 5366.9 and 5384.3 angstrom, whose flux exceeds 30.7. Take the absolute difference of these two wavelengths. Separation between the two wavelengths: 88.4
